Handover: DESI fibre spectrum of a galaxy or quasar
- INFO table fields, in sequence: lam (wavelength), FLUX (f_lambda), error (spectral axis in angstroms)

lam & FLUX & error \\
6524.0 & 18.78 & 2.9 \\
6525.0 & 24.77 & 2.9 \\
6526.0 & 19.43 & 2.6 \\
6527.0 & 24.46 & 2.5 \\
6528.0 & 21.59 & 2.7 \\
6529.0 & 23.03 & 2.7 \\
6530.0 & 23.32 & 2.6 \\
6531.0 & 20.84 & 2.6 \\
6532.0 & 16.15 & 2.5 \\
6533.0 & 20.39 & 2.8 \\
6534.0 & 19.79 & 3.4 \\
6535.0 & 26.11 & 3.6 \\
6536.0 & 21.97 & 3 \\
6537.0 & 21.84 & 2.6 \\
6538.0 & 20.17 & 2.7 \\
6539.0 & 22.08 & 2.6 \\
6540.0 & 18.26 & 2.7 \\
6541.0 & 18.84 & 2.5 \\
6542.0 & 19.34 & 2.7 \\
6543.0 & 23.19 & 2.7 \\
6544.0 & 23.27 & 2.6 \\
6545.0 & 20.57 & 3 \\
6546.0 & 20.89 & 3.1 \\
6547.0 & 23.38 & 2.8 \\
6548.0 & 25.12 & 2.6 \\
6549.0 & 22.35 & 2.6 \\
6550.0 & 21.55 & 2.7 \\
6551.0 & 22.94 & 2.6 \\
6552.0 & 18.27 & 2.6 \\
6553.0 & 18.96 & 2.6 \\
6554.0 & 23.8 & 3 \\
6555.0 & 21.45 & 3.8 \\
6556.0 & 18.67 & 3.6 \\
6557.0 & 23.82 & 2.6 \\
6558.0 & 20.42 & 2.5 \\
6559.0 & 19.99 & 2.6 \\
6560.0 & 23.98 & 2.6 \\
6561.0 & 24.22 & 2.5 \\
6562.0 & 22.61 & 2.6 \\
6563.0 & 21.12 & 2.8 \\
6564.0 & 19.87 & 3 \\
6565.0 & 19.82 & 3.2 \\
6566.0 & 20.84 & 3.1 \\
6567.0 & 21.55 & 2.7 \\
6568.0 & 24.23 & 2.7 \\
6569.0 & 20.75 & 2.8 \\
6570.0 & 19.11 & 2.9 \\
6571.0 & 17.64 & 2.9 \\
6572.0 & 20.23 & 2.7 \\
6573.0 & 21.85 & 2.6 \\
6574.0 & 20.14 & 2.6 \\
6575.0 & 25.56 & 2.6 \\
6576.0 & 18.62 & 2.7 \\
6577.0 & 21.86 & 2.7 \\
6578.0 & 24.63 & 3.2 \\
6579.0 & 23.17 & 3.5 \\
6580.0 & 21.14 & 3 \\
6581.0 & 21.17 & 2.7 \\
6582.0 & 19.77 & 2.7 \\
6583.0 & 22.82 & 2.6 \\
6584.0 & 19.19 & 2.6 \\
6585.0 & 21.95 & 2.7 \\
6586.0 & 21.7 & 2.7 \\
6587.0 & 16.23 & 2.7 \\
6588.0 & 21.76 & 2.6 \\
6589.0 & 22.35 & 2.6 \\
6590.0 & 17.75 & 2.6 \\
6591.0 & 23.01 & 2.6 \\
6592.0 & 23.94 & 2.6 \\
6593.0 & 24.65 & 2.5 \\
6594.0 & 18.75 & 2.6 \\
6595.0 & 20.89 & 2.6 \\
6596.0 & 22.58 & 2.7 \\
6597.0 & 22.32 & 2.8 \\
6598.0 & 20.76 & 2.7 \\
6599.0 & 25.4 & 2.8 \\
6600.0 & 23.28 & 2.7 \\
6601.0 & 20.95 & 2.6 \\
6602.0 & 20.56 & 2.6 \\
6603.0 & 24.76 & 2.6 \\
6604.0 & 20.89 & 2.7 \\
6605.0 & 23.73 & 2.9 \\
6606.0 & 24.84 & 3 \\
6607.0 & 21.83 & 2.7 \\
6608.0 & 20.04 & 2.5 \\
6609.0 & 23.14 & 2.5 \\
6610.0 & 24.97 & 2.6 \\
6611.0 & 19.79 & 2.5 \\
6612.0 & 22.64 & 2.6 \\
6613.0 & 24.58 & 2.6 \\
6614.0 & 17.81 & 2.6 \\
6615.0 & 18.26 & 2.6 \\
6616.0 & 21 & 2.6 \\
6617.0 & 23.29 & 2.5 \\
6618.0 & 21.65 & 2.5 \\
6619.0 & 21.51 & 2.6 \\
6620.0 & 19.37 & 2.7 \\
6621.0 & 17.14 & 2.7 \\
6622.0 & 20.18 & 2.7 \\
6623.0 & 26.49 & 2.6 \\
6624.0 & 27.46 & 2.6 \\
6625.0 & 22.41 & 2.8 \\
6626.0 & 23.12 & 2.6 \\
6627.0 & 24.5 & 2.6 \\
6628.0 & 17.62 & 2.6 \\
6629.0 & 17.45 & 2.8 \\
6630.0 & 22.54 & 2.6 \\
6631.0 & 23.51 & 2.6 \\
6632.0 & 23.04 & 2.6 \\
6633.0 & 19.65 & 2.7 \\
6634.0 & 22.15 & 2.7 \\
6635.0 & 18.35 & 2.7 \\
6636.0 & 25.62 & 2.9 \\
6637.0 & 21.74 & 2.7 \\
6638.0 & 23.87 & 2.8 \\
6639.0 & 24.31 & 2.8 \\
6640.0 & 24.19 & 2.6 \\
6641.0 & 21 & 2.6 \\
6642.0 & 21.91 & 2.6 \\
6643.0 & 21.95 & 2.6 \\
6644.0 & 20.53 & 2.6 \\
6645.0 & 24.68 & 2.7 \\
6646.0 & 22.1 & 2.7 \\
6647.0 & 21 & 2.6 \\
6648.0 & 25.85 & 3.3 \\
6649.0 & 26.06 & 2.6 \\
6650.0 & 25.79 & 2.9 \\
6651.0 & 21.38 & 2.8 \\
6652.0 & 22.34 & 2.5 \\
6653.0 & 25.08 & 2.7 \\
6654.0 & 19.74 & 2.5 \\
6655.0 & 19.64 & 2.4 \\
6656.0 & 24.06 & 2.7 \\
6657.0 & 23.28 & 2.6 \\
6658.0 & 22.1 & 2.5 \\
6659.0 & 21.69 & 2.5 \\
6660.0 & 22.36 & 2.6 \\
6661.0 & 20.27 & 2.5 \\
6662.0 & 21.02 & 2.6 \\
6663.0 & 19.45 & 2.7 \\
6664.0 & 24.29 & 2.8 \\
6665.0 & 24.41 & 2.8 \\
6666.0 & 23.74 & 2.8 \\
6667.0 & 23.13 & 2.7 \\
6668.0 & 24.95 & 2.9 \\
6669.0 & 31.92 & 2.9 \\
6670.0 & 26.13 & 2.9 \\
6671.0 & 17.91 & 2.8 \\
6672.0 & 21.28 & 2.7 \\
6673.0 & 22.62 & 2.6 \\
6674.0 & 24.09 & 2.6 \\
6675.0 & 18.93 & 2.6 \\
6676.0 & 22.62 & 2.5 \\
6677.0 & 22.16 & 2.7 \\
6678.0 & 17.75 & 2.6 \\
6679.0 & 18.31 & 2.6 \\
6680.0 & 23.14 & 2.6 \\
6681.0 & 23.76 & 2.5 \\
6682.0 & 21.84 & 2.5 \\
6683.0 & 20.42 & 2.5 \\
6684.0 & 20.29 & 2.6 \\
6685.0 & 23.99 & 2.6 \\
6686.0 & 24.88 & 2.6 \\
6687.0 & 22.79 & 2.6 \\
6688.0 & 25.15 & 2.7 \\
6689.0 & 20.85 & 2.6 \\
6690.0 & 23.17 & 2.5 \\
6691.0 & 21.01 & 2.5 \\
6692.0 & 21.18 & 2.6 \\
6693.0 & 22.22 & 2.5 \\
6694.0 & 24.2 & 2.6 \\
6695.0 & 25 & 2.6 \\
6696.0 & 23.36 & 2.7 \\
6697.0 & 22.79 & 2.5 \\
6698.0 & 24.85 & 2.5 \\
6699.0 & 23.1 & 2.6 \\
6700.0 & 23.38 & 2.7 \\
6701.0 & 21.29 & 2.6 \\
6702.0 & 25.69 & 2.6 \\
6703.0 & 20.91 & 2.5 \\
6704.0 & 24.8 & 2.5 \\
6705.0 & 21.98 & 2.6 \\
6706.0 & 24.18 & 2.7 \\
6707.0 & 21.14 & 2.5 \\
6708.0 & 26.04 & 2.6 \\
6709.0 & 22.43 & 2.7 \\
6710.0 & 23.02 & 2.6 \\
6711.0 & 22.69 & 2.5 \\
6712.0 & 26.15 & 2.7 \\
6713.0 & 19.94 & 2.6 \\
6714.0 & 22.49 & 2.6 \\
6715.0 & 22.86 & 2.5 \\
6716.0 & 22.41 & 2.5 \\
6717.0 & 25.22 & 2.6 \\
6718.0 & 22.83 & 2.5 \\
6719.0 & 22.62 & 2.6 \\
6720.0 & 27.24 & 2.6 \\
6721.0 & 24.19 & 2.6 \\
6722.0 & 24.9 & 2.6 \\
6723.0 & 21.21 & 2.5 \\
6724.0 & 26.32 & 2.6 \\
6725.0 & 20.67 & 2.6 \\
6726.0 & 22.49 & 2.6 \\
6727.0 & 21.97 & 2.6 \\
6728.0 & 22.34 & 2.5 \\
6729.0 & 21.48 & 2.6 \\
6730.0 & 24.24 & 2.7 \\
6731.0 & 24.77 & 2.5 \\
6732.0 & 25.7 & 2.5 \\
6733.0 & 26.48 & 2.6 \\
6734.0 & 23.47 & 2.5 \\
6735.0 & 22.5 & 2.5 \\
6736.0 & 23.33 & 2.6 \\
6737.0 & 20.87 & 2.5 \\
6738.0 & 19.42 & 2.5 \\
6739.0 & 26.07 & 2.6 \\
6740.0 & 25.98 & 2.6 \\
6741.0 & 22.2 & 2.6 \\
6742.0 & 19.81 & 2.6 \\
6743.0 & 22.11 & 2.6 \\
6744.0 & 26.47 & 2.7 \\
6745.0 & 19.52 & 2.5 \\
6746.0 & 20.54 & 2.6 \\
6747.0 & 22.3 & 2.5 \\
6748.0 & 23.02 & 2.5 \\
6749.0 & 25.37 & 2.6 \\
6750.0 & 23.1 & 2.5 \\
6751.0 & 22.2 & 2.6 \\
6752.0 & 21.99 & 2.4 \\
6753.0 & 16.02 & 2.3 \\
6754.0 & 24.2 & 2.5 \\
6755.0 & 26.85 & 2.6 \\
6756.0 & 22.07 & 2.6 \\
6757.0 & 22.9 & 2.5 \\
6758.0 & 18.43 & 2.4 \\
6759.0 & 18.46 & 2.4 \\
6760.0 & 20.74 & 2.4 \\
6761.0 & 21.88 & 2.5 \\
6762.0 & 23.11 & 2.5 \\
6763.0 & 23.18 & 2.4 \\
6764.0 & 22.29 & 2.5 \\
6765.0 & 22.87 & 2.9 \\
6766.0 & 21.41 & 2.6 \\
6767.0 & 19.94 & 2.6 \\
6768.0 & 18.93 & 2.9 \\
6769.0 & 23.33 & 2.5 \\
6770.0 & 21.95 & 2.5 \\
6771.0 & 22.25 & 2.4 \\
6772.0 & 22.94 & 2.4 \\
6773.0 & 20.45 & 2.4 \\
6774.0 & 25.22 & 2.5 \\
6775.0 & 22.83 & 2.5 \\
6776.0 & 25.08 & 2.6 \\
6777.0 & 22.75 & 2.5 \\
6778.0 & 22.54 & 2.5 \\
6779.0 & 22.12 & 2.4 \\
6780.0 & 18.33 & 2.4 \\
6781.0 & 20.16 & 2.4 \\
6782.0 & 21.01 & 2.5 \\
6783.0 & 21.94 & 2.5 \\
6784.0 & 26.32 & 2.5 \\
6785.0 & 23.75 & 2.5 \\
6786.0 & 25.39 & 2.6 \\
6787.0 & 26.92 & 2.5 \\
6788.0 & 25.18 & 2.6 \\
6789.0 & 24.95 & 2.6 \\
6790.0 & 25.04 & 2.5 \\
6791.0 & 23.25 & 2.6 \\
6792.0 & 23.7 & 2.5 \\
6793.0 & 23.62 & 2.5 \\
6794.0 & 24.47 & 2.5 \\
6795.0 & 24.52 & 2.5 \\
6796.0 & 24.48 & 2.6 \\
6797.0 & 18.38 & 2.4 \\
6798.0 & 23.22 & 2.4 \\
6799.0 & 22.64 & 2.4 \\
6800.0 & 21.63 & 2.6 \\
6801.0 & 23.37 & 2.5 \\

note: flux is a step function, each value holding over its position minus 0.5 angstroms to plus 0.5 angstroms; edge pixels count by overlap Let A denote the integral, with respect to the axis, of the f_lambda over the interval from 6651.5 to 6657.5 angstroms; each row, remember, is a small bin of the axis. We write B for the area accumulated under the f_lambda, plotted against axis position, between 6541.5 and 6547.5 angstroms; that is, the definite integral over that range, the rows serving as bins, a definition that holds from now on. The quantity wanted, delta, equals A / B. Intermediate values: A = 134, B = 131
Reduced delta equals 1.03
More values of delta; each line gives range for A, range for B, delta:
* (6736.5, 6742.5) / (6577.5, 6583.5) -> 1.01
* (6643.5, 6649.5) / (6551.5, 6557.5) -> 1.12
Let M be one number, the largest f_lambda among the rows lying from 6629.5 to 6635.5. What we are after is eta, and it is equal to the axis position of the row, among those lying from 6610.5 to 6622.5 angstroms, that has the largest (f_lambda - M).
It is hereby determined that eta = 6613.0 angstroms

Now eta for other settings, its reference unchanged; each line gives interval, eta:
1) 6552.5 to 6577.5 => 6575.0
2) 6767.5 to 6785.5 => 6784.0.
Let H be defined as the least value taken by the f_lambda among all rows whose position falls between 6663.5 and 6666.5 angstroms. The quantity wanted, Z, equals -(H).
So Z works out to -23.7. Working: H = 23.74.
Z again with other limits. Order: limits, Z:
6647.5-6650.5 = -25.8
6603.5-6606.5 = -20.9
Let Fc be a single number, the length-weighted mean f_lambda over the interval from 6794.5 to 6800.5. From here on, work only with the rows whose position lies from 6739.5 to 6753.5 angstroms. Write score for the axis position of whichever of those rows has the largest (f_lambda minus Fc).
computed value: 6744.0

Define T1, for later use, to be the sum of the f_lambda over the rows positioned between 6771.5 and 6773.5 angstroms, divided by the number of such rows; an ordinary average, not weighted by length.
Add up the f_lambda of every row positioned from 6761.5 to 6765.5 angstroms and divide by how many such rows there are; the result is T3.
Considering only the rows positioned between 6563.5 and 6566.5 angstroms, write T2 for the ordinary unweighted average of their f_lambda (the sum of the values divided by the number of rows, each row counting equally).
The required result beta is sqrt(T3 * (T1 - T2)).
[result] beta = 5.9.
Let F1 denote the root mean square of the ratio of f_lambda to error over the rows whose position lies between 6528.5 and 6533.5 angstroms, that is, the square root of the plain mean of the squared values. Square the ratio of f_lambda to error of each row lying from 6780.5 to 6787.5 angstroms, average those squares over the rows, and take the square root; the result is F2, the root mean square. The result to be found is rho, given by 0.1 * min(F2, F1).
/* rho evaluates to 0.79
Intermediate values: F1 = 7.9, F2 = 9.5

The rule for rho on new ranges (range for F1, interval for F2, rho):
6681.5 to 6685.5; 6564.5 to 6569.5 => 0.75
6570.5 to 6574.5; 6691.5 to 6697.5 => 0.75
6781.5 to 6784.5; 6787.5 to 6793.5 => 0.93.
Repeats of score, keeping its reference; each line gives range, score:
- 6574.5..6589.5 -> 6575.0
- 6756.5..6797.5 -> 6787.0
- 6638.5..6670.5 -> 6669.0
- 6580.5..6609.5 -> 6599.0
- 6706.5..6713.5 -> 6712.0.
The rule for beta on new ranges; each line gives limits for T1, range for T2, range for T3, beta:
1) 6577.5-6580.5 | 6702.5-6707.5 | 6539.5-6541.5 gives 2.6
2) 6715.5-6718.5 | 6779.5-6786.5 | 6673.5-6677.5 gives 4.9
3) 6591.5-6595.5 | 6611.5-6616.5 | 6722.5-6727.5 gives 5.2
